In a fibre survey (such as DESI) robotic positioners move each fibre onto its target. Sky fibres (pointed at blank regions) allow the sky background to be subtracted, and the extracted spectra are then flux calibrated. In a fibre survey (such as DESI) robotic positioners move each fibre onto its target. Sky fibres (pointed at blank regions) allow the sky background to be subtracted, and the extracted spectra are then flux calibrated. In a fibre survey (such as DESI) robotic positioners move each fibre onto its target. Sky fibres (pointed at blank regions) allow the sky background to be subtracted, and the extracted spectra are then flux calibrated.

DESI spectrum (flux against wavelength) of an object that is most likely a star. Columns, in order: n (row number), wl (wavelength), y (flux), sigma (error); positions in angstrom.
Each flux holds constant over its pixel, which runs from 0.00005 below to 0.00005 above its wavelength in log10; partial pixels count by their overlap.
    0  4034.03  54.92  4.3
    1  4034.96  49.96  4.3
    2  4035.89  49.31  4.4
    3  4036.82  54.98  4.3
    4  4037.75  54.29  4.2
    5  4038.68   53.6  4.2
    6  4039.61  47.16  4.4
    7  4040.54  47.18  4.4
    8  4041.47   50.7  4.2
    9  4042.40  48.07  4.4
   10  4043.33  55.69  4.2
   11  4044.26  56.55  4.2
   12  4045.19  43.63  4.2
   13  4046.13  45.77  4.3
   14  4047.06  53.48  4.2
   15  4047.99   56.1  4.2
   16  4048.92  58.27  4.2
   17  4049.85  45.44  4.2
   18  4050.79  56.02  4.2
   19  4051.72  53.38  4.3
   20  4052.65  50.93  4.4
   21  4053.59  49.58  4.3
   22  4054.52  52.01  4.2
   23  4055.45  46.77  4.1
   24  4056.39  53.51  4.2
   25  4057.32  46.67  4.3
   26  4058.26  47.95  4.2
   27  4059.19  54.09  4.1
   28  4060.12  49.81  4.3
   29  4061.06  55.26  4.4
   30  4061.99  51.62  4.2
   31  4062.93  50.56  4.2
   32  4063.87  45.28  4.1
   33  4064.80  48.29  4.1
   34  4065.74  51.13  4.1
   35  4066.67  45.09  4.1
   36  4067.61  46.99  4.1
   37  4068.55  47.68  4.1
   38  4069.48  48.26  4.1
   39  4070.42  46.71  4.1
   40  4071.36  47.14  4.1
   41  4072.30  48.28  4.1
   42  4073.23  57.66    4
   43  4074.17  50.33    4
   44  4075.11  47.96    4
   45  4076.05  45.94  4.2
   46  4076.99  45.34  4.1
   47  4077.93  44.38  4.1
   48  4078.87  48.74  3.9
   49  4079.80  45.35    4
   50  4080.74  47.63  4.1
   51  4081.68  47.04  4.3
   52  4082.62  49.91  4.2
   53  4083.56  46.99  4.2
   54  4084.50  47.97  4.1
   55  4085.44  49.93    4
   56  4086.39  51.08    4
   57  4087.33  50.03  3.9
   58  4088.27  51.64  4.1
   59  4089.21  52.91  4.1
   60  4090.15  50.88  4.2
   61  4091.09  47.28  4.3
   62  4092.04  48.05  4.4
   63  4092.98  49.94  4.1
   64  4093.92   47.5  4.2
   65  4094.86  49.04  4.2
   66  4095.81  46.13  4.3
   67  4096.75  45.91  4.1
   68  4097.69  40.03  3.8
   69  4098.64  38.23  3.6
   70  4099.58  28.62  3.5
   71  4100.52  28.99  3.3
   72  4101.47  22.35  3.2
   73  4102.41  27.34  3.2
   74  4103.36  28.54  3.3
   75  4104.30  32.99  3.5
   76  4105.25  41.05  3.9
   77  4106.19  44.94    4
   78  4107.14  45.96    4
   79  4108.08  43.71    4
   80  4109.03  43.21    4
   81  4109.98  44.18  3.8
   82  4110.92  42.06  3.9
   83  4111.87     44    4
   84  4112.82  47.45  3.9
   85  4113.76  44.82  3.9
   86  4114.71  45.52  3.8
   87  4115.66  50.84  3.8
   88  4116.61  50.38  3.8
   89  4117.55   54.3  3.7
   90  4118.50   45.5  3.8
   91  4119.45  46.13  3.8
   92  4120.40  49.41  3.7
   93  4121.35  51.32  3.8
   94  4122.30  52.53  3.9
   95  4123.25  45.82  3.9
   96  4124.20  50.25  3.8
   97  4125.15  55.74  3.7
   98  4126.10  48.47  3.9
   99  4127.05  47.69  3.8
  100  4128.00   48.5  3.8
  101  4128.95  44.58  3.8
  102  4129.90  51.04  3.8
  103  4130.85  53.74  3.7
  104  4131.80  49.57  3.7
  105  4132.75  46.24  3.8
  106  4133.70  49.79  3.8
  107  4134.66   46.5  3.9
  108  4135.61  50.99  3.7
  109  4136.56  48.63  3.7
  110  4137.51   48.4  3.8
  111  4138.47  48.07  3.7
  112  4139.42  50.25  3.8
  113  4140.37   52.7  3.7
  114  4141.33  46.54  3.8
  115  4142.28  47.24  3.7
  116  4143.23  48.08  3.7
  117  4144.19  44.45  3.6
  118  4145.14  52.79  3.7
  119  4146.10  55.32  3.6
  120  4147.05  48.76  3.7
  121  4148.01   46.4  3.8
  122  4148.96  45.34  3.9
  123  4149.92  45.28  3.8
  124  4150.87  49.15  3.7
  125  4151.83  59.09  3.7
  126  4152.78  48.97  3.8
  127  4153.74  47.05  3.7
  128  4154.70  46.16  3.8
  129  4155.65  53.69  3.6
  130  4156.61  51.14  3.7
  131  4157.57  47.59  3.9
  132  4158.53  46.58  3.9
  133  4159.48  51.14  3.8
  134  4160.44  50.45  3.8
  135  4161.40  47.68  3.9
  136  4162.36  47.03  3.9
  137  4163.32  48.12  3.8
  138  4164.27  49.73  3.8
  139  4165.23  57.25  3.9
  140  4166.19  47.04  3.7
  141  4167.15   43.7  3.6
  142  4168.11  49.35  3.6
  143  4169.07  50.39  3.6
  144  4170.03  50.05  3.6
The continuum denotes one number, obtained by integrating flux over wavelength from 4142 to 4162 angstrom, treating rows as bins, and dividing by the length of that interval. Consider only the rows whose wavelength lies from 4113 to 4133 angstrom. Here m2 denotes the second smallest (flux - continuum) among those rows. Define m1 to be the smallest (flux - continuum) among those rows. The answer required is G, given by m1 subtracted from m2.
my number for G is 0.2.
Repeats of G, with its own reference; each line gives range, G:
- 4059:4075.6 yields 0.2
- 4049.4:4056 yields 1.3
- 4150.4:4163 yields 0.4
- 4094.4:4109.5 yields 5.0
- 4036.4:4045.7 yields 3.5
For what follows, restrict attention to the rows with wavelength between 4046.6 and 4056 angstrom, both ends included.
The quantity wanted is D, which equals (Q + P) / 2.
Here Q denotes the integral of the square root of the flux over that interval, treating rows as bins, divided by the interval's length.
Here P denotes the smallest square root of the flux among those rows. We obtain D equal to 6.98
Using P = 6.74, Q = 7.22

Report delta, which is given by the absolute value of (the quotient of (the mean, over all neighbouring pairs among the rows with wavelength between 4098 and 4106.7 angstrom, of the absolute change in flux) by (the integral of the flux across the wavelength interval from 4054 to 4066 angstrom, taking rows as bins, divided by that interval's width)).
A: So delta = 0.10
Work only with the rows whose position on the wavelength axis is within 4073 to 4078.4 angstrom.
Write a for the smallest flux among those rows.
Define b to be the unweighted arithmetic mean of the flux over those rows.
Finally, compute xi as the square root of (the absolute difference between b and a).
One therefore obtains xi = 2.1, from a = 44.38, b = 49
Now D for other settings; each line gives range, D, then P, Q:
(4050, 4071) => 6.88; 6.71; 7.05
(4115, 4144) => 6.84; 6.68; 7.01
